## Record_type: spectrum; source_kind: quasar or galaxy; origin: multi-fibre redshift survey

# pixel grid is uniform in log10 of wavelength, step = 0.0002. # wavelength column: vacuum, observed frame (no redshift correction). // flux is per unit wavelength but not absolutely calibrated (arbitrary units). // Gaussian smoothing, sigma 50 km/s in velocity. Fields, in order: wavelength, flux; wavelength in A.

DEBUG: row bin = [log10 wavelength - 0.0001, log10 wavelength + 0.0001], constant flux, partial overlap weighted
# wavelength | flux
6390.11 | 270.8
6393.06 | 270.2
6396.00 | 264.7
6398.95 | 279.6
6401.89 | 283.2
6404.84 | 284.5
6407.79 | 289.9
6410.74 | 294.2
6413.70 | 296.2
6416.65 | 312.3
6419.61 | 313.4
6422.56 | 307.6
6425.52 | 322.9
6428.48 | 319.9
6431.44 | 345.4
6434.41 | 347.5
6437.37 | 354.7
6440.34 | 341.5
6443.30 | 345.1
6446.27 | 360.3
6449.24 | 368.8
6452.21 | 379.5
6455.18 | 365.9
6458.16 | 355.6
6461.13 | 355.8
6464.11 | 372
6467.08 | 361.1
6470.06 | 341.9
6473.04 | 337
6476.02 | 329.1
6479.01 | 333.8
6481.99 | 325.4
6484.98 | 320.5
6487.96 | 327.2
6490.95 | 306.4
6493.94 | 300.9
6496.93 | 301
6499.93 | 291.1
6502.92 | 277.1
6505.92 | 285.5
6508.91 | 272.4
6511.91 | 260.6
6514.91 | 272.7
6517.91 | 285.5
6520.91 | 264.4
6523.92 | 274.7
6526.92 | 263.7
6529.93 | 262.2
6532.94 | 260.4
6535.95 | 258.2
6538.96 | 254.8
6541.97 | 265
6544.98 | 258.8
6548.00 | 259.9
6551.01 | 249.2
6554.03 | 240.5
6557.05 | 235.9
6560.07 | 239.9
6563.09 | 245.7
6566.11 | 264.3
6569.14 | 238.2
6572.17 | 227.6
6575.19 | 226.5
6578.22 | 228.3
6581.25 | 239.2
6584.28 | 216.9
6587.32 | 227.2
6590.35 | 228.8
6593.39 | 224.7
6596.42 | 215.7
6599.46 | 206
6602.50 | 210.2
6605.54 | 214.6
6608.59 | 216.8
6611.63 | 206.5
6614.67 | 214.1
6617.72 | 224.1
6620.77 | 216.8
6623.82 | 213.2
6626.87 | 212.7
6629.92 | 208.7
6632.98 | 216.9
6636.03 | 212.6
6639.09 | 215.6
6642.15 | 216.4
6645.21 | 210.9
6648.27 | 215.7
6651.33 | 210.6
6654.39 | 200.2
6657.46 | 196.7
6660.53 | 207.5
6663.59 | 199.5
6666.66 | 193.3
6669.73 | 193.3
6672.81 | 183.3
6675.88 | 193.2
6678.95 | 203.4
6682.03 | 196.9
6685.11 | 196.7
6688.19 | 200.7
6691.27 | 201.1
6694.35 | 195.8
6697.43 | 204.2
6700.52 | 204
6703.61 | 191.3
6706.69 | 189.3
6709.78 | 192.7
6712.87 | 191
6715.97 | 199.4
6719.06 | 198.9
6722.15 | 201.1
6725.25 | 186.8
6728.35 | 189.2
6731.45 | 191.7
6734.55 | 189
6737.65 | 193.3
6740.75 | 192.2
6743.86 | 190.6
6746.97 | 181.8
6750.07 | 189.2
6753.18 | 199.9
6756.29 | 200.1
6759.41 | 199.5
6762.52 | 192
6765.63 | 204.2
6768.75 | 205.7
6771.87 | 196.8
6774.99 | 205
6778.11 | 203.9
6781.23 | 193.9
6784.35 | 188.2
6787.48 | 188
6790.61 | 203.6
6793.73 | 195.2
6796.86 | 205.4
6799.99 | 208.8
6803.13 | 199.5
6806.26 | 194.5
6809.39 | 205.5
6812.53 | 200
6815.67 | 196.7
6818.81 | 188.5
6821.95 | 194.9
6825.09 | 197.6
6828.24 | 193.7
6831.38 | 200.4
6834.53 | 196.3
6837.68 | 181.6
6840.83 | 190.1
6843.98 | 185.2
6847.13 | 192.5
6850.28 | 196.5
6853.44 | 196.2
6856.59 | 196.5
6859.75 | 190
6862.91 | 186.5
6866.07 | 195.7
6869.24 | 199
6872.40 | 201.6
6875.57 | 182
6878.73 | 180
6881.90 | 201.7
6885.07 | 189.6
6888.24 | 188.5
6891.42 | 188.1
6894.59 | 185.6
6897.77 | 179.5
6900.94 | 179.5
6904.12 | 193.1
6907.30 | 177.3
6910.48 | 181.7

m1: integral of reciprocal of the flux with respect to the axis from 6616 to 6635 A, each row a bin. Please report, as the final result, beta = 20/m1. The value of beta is 227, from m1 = 0.088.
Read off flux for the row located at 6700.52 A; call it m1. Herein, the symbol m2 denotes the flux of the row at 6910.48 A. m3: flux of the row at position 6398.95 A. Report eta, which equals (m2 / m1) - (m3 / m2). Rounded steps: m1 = 204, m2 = 181.7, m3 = 279.6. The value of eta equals -0.65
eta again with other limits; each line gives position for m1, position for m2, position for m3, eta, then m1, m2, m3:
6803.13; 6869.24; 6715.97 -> 0.00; 199.5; 199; 199.4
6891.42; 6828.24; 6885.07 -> 0.05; 188.1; 193.7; 189.6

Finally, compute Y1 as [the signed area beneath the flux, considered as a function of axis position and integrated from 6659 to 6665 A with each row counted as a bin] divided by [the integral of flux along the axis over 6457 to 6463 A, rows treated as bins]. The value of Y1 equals 0.6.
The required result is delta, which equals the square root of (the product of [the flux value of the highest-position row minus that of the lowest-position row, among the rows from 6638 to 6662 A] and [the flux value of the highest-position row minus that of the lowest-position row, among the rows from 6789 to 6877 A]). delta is 13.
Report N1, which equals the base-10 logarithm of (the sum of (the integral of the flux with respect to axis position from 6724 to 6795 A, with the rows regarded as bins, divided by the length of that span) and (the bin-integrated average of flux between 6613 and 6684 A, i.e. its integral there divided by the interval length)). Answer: 2.60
